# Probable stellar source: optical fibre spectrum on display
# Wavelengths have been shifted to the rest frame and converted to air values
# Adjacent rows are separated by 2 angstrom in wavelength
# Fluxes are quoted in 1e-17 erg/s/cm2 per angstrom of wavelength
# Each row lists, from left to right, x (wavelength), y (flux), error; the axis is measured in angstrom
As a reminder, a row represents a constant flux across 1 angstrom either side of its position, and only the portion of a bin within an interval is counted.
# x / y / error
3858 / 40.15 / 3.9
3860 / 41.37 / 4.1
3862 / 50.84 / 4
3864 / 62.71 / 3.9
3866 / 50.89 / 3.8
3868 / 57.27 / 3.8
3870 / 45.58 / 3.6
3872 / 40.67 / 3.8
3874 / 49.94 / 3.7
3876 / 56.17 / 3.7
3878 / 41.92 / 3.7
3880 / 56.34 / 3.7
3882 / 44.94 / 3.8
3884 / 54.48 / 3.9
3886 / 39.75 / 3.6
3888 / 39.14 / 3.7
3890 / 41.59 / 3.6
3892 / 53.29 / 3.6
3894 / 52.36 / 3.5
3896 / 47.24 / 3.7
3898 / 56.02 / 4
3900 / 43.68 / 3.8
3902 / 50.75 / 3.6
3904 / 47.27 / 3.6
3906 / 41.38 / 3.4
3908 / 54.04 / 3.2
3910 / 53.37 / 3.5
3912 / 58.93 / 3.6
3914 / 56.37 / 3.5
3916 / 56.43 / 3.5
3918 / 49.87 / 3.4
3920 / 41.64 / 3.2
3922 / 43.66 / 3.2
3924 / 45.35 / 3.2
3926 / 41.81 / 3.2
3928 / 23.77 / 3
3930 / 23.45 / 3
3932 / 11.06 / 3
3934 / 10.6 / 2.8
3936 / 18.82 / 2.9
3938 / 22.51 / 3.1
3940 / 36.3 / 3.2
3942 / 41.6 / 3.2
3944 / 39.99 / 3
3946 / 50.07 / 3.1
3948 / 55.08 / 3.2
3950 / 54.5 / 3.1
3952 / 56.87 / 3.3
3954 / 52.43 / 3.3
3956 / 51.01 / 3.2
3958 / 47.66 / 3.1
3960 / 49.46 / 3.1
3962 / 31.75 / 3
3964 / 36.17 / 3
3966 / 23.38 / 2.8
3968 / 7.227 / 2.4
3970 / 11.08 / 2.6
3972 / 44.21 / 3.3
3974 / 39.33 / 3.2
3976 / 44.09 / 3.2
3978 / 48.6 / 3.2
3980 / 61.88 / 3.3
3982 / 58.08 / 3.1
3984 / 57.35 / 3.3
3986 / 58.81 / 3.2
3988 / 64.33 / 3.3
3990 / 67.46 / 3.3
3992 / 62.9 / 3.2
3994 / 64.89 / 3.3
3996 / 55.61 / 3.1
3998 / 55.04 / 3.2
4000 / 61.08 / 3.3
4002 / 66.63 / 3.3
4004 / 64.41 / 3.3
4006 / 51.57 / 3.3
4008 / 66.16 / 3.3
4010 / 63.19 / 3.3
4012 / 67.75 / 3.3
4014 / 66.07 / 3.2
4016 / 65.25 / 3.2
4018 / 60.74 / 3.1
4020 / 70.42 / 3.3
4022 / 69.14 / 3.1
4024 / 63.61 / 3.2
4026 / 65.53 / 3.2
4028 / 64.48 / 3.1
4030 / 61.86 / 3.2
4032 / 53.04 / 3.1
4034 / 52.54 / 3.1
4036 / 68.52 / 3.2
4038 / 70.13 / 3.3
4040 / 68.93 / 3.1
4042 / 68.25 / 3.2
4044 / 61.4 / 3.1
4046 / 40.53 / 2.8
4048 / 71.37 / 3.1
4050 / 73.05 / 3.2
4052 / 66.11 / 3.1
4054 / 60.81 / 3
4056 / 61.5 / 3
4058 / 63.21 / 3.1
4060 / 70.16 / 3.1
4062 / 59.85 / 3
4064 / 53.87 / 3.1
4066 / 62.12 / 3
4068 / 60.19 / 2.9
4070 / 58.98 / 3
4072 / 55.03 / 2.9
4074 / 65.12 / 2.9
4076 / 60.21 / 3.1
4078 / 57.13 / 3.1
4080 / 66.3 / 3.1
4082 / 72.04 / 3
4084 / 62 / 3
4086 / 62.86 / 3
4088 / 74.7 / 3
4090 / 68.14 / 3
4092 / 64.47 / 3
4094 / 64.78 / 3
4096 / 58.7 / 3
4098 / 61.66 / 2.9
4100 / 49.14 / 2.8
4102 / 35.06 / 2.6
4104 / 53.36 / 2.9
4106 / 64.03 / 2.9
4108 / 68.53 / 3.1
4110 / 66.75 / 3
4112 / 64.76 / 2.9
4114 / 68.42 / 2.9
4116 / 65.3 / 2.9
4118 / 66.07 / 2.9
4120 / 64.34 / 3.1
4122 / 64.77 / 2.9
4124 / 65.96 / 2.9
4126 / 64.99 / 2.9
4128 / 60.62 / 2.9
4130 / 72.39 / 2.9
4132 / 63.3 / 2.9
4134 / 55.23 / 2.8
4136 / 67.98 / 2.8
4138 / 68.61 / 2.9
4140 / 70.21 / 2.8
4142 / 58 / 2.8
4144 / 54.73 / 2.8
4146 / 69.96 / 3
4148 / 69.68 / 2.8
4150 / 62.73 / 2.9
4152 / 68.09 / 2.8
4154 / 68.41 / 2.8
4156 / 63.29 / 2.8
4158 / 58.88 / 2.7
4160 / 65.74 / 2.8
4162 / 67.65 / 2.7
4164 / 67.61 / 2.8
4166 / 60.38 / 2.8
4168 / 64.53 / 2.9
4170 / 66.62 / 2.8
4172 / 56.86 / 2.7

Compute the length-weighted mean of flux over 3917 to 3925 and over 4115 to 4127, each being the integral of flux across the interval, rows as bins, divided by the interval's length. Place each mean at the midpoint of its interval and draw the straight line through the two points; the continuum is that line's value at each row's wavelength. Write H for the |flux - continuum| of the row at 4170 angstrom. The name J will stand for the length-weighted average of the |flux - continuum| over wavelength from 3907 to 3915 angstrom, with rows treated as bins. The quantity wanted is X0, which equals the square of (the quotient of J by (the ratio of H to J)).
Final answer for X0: 1418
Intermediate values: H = 3.5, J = 11.6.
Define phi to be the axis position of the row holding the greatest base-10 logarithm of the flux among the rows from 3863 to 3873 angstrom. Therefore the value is 3864 angstrom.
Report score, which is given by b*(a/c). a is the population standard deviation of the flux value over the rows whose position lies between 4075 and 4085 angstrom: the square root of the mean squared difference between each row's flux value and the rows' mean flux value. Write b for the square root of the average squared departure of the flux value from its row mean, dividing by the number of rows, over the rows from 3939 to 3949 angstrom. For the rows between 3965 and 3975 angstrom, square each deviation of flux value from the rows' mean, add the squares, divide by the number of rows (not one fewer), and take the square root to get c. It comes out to 2.4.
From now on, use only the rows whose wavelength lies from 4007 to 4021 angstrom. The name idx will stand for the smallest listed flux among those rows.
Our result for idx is 60.74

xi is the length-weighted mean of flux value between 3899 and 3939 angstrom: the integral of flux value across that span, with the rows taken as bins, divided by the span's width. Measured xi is 40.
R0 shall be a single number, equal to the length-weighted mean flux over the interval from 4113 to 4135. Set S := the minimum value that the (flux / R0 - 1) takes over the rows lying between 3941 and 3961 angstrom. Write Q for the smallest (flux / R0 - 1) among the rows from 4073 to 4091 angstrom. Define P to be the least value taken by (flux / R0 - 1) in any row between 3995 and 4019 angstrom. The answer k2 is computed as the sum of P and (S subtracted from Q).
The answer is 0.06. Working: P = -0.20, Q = -0.12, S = -0.38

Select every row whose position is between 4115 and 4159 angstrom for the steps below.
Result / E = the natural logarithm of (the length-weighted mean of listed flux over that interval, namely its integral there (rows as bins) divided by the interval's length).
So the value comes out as 4.17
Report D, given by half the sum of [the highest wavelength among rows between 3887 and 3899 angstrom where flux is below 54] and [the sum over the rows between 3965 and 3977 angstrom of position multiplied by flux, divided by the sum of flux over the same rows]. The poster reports 3934.2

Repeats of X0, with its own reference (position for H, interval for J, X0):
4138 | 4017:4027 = 4574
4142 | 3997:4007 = 33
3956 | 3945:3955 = 195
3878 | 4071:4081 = 181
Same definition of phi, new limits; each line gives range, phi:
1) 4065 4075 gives 4074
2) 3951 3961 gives 3952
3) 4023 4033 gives 4026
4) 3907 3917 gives 3912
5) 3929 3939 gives 3930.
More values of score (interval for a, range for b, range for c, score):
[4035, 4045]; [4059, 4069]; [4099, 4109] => 1.4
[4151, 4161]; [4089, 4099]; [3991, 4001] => 2.8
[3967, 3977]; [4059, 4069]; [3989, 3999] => 17.3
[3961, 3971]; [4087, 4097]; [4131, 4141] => 10.9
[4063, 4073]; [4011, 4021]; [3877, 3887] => 1.5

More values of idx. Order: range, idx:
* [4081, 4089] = 62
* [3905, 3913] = 41.38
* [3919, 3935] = 10.6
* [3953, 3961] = 47.66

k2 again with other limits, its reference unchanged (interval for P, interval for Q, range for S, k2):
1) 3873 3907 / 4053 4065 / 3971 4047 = -0.17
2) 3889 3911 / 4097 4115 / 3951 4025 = 0.07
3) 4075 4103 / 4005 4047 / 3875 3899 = -0.44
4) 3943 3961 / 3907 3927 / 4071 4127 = -0.28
